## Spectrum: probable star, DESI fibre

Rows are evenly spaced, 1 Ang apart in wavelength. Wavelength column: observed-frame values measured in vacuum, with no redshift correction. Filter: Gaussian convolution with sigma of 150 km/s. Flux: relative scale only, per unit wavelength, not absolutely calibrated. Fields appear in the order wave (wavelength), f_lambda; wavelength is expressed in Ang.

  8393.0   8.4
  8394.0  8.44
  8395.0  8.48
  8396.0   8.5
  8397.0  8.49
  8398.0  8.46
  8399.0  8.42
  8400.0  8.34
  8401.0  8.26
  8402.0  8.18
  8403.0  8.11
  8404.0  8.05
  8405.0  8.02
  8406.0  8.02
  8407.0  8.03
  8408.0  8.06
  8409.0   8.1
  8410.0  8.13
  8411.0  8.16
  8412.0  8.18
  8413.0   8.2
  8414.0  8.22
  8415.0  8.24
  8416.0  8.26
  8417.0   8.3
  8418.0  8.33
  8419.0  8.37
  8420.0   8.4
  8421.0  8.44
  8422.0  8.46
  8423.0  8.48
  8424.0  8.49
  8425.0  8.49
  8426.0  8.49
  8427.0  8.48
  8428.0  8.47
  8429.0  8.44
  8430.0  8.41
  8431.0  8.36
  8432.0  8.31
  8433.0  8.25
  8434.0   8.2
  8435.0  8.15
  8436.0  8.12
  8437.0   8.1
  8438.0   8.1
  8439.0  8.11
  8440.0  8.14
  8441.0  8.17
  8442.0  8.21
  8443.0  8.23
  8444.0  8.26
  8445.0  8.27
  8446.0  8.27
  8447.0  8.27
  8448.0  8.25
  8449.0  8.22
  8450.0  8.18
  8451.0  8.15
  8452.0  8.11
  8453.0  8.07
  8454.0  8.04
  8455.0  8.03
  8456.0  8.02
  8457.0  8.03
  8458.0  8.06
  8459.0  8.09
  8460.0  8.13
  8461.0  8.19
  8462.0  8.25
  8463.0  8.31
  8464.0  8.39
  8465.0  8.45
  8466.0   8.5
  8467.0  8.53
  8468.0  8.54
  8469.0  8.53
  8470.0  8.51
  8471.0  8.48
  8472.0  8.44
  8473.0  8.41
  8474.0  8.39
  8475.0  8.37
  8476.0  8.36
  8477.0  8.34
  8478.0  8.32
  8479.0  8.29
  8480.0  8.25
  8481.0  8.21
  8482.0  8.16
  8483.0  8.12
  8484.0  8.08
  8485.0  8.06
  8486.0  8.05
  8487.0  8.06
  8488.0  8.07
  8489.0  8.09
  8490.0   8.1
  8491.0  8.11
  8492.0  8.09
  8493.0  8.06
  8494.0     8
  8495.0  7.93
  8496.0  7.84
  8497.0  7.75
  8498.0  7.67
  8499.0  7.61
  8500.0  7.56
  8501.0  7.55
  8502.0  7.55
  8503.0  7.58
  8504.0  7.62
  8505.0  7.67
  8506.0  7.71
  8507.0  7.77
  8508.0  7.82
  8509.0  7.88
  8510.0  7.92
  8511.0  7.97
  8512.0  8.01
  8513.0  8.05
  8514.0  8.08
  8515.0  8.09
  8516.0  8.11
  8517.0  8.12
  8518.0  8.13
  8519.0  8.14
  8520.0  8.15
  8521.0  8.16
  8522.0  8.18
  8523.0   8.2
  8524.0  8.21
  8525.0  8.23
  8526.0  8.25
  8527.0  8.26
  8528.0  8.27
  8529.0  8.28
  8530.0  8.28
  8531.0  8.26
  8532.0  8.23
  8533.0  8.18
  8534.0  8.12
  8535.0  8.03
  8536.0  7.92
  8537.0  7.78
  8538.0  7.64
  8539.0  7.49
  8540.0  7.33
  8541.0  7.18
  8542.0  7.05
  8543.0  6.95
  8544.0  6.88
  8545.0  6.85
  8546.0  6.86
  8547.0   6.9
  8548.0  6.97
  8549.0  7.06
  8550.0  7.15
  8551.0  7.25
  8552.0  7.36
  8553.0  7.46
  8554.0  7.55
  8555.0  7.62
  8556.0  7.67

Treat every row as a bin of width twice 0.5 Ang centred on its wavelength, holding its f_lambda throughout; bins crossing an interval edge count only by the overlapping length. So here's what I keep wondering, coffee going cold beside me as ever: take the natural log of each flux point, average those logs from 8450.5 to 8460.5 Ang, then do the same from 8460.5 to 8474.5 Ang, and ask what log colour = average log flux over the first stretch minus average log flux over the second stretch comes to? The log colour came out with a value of -0.04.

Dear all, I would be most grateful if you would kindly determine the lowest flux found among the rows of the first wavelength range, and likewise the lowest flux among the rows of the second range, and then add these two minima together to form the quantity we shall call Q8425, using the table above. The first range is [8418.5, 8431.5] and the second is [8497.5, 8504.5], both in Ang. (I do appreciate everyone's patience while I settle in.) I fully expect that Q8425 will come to 15.9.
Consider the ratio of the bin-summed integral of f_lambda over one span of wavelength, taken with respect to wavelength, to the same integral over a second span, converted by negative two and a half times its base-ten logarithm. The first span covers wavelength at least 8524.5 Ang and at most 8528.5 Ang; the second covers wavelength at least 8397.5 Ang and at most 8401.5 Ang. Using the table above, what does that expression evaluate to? 0.015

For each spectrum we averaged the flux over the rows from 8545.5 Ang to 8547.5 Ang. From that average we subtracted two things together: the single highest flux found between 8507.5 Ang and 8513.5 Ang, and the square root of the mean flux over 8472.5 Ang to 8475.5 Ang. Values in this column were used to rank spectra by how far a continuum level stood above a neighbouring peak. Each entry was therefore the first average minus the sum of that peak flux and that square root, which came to -4.1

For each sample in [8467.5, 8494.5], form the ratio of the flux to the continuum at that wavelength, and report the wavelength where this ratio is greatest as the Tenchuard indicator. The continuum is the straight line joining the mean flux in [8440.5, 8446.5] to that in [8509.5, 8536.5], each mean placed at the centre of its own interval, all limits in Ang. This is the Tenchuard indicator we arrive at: 8468.0 Ang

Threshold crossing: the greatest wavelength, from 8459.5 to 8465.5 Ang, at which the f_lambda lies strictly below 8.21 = 8461.0 Ang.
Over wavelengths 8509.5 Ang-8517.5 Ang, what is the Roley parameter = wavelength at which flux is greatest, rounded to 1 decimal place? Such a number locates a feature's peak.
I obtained 8517.0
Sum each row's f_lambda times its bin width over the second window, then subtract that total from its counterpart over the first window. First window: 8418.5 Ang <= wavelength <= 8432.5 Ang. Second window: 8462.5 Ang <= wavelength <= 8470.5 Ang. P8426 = 50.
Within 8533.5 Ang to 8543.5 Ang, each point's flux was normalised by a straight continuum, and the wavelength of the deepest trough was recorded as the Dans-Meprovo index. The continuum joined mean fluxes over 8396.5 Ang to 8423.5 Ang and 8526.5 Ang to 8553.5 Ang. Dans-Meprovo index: 8543.0 Ang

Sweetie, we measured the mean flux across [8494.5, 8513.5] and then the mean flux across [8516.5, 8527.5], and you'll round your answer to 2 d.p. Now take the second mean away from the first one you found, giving -0.42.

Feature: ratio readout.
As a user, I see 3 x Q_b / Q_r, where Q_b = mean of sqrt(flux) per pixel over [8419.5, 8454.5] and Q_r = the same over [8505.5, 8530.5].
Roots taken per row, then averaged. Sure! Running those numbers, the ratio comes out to 3.03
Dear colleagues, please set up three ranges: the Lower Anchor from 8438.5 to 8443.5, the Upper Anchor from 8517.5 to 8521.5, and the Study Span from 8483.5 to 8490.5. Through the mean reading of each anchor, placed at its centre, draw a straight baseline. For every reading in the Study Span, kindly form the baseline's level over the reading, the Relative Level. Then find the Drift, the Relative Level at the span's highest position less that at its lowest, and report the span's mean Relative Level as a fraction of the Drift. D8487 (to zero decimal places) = -368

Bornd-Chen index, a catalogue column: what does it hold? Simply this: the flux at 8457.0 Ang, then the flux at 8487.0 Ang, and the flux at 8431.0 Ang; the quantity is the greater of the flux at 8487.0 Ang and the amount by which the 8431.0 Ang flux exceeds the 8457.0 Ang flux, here 8.06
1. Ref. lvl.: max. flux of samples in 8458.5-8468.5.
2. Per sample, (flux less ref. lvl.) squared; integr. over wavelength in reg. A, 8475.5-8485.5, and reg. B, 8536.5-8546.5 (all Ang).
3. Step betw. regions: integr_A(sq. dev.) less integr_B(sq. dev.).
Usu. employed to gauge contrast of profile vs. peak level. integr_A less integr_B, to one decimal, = -17.8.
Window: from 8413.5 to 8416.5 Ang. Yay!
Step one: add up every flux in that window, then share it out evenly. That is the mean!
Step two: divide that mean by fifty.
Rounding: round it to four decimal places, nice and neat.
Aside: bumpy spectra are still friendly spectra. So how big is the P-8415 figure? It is 0.1648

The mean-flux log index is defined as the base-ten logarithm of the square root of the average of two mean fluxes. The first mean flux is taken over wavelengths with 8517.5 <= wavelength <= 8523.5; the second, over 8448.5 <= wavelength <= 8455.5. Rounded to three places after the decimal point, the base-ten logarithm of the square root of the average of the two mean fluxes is 0.455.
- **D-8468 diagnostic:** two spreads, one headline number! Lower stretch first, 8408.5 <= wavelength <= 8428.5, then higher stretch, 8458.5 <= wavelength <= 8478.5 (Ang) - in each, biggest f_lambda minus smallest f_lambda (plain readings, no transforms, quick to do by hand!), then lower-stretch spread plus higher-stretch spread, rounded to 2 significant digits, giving 0.84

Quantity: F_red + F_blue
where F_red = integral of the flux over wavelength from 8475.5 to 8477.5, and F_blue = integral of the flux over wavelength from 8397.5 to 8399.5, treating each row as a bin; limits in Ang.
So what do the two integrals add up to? 33.6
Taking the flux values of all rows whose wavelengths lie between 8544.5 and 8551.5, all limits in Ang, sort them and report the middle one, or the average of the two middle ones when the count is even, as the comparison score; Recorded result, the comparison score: 7.0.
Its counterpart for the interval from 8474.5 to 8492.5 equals 8.1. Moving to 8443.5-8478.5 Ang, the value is 8.3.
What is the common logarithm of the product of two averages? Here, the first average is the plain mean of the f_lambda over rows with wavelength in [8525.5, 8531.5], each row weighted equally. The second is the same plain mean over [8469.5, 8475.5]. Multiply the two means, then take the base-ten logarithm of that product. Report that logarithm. 1.84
